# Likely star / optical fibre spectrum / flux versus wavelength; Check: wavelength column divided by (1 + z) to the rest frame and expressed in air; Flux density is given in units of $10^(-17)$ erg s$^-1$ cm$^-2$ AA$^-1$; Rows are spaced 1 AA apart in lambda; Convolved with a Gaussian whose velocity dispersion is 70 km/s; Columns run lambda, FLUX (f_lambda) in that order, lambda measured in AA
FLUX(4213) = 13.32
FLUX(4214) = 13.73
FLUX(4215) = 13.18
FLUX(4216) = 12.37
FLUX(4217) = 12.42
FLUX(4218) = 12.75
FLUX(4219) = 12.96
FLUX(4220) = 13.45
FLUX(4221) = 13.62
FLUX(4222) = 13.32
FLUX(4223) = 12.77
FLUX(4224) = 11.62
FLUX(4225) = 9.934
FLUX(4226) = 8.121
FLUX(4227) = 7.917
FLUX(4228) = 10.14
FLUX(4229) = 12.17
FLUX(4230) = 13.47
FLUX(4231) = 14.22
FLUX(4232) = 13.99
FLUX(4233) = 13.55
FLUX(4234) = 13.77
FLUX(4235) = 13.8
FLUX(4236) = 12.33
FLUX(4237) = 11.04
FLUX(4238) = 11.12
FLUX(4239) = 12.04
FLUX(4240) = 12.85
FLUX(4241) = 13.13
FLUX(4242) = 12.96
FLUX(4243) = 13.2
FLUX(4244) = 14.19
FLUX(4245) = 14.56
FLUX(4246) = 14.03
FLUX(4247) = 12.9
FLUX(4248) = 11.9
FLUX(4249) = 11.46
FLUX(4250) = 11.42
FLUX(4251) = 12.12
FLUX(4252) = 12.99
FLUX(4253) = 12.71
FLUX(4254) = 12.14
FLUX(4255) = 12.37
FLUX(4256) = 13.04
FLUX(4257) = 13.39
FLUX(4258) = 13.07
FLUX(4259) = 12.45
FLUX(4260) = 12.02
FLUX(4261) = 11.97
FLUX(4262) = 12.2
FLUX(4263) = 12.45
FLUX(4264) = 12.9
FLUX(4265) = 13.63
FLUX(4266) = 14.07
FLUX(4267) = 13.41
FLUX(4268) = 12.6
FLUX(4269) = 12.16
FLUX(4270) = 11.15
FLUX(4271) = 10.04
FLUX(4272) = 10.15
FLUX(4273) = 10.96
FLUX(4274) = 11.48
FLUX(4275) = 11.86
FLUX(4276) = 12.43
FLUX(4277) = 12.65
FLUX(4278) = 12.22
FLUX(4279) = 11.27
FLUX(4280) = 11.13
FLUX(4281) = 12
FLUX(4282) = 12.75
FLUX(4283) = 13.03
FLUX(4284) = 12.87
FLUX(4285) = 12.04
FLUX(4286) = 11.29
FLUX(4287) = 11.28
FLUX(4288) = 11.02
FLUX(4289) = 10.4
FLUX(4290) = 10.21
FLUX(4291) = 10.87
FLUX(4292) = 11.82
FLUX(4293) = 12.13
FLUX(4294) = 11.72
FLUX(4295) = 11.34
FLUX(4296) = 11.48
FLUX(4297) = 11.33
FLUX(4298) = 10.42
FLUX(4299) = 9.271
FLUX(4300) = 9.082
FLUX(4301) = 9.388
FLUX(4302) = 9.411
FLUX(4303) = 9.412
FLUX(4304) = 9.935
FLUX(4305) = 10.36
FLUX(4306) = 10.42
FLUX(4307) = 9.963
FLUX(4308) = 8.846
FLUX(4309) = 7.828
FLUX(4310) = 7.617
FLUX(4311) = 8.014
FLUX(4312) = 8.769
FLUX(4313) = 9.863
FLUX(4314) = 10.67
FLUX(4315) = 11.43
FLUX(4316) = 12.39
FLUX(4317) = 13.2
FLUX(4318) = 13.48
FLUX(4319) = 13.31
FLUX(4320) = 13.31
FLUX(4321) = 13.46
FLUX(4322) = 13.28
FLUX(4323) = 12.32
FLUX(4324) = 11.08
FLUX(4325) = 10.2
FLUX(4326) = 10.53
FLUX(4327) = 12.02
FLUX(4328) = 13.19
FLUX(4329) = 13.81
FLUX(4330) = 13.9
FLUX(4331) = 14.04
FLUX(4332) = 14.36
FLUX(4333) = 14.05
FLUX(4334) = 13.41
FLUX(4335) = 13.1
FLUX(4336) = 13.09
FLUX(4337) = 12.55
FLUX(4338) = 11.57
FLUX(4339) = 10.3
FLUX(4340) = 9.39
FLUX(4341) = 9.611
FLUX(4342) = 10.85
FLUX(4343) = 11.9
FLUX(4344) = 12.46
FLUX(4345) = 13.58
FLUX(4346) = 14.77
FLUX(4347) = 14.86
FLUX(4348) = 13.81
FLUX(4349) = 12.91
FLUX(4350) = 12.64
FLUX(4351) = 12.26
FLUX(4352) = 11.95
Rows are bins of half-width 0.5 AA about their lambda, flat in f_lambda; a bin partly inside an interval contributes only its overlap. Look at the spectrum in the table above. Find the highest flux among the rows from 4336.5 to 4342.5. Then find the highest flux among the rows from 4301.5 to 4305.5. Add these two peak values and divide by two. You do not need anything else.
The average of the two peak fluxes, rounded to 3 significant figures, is 11.5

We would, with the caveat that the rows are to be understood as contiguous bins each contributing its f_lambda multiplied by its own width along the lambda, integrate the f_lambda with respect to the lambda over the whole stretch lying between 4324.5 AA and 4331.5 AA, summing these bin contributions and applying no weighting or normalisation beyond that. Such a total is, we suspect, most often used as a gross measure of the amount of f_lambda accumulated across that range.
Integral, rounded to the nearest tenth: 87.7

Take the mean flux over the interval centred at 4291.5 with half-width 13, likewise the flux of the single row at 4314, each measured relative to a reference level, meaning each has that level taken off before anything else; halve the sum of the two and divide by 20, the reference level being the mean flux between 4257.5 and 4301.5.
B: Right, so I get -0.04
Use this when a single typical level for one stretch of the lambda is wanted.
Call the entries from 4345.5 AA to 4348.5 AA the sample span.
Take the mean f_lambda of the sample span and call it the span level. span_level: 14.5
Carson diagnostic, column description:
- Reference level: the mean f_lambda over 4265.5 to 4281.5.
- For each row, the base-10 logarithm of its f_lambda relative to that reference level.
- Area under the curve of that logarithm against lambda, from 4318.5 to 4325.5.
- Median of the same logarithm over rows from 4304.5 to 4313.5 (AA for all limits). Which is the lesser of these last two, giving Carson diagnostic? -0.1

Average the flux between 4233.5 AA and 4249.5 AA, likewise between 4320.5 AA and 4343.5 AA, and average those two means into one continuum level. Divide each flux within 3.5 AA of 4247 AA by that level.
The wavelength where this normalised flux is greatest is 4245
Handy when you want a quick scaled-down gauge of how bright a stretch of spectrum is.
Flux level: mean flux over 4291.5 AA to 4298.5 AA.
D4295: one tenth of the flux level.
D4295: 1.15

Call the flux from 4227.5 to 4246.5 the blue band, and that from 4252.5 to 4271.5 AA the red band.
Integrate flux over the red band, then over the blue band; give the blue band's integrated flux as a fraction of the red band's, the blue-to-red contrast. 1.04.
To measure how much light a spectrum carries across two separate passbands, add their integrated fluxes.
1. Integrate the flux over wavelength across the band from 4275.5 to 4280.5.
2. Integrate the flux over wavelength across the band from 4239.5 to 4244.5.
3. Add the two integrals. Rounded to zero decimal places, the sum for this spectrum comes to 126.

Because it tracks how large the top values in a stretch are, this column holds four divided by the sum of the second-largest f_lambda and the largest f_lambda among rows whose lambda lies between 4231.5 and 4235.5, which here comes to 0.144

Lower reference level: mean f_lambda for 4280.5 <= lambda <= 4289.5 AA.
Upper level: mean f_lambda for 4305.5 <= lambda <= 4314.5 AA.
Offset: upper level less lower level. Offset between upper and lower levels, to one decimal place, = -2.7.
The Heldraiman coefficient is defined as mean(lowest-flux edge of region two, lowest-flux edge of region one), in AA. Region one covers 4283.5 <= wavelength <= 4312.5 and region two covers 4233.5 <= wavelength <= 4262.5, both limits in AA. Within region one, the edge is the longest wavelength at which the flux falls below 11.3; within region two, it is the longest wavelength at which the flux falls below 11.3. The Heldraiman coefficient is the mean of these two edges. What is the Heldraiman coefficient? 4275.0 AA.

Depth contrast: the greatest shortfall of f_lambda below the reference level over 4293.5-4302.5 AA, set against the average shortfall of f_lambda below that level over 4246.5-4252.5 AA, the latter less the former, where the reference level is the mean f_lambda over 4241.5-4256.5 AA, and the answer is -3.0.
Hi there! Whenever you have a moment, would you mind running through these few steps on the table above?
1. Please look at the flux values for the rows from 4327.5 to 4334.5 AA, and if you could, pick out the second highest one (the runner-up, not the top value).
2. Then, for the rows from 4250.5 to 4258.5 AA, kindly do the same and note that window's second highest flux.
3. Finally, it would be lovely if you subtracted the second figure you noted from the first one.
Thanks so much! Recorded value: 1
